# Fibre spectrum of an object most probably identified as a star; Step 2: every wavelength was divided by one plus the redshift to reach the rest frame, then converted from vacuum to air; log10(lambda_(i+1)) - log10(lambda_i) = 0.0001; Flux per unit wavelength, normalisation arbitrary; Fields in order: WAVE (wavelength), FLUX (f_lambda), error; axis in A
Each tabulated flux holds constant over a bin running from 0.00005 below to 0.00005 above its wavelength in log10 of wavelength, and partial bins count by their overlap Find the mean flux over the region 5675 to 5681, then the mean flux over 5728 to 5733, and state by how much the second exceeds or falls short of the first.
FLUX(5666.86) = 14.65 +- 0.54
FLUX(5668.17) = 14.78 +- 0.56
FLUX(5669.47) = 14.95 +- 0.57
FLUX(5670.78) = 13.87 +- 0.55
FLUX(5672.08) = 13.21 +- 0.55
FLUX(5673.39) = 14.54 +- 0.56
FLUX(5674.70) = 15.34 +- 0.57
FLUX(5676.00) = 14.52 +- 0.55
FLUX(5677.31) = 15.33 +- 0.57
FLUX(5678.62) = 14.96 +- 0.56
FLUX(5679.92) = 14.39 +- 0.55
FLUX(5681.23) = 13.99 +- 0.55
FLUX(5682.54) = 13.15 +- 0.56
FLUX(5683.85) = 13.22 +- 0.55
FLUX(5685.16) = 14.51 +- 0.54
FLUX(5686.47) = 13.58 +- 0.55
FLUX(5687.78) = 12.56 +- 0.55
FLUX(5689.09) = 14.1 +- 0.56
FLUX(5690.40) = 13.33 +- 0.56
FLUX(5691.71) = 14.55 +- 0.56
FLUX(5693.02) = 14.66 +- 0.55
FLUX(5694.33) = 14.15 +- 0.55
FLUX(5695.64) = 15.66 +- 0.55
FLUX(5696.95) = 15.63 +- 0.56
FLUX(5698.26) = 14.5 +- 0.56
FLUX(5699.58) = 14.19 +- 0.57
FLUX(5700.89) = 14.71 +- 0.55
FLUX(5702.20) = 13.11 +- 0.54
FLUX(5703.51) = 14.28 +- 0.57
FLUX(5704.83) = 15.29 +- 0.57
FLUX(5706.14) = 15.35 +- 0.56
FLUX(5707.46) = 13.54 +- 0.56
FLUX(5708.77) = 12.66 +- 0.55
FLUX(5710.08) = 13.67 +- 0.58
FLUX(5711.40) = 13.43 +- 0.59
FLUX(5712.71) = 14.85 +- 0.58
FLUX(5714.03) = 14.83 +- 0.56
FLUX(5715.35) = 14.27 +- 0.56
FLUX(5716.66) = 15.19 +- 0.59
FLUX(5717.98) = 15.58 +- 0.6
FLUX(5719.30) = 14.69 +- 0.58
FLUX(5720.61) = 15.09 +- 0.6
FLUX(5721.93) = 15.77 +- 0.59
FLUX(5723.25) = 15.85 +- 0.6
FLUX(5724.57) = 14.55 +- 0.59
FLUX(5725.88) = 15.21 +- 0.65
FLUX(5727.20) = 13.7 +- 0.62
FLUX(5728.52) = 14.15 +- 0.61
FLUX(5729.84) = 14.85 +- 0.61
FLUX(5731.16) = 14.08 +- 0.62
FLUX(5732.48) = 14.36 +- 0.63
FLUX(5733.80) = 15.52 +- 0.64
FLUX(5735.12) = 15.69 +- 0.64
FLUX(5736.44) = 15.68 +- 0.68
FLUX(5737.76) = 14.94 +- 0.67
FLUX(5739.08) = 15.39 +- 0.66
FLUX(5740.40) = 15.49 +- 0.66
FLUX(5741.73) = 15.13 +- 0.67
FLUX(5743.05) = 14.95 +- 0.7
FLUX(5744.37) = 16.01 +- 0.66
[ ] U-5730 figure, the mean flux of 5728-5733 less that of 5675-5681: -0.4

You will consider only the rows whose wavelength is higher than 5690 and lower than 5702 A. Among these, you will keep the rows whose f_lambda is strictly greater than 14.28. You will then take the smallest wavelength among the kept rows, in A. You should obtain 5691.71 A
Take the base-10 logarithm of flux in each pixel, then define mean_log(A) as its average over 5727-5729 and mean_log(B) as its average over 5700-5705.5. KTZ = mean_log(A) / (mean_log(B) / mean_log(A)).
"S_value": 1.13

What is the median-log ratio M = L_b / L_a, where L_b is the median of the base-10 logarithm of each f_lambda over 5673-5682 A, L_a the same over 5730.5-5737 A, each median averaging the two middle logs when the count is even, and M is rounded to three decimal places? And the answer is 0.976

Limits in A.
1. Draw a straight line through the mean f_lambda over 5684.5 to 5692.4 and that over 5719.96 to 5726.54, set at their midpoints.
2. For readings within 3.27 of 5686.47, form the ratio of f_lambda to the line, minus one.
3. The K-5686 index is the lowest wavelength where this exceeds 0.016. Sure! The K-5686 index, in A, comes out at 5685.16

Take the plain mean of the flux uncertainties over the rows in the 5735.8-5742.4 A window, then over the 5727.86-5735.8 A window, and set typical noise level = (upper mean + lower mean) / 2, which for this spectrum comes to 0.65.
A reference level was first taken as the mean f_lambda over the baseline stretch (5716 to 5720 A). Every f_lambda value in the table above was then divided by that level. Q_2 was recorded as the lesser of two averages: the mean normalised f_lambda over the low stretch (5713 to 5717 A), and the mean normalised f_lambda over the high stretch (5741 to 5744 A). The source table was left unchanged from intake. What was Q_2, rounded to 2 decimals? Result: 0.97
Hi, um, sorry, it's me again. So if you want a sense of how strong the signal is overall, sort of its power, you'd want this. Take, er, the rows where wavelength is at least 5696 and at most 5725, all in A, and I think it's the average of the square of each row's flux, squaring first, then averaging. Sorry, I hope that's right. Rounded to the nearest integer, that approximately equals 214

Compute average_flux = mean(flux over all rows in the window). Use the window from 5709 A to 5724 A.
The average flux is 14.8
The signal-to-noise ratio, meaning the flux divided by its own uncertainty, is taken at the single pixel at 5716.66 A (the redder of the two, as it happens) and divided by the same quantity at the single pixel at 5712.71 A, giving 1.01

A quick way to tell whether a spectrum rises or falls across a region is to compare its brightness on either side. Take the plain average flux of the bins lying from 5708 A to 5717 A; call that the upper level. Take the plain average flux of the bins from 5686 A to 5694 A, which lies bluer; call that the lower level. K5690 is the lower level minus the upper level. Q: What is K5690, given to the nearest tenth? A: -0.3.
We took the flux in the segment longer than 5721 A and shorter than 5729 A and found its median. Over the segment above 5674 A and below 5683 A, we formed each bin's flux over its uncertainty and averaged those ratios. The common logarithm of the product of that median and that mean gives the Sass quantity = 2.59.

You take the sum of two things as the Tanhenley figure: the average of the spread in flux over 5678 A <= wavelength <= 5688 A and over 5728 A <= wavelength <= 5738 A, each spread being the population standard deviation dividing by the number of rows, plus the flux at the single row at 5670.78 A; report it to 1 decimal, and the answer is 14.6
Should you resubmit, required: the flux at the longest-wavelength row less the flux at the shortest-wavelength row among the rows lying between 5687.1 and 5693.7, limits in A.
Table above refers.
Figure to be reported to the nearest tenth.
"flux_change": 2.1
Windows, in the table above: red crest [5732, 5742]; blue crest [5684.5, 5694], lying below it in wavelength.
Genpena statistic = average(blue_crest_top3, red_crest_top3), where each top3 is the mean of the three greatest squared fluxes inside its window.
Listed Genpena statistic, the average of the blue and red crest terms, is 228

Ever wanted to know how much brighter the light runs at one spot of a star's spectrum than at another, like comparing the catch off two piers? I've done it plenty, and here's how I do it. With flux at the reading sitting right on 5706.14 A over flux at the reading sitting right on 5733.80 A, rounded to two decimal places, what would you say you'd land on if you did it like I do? 0.99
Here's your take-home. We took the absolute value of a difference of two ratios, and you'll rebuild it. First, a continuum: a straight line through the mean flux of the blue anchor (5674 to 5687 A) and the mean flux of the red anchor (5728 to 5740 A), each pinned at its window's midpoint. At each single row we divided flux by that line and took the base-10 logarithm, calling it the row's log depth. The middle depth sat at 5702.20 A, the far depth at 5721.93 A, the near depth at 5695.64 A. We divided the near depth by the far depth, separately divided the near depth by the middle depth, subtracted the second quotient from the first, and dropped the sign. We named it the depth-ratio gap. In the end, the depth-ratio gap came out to 2.0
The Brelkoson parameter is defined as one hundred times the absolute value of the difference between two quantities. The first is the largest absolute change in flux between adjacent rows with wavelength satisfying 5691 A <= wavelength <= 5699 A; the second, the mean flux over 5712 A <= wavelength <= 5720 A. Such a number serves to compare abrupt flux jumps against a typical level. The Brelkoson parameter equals 1339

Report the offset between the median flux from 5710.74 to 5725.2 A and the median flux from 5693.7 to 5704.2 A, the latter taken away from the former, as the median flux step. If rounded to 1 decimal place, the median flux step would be 0.5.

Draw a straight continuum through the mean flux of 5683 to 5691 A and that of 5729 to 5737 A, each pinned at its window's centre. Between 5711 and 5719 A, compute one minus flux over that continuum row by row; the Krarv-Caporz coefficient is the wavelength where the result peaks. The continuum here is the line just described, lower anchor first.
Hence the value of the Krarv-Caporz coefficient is 5711.40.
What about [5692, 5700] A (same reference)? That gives 5699.58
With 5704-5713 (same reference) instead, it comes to 5708.77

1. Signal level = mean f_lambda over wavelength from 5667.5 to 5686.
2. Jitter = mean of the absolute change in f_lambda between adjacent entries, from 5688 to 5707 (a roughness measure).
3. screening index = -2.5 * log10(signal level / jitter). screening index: -3.18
